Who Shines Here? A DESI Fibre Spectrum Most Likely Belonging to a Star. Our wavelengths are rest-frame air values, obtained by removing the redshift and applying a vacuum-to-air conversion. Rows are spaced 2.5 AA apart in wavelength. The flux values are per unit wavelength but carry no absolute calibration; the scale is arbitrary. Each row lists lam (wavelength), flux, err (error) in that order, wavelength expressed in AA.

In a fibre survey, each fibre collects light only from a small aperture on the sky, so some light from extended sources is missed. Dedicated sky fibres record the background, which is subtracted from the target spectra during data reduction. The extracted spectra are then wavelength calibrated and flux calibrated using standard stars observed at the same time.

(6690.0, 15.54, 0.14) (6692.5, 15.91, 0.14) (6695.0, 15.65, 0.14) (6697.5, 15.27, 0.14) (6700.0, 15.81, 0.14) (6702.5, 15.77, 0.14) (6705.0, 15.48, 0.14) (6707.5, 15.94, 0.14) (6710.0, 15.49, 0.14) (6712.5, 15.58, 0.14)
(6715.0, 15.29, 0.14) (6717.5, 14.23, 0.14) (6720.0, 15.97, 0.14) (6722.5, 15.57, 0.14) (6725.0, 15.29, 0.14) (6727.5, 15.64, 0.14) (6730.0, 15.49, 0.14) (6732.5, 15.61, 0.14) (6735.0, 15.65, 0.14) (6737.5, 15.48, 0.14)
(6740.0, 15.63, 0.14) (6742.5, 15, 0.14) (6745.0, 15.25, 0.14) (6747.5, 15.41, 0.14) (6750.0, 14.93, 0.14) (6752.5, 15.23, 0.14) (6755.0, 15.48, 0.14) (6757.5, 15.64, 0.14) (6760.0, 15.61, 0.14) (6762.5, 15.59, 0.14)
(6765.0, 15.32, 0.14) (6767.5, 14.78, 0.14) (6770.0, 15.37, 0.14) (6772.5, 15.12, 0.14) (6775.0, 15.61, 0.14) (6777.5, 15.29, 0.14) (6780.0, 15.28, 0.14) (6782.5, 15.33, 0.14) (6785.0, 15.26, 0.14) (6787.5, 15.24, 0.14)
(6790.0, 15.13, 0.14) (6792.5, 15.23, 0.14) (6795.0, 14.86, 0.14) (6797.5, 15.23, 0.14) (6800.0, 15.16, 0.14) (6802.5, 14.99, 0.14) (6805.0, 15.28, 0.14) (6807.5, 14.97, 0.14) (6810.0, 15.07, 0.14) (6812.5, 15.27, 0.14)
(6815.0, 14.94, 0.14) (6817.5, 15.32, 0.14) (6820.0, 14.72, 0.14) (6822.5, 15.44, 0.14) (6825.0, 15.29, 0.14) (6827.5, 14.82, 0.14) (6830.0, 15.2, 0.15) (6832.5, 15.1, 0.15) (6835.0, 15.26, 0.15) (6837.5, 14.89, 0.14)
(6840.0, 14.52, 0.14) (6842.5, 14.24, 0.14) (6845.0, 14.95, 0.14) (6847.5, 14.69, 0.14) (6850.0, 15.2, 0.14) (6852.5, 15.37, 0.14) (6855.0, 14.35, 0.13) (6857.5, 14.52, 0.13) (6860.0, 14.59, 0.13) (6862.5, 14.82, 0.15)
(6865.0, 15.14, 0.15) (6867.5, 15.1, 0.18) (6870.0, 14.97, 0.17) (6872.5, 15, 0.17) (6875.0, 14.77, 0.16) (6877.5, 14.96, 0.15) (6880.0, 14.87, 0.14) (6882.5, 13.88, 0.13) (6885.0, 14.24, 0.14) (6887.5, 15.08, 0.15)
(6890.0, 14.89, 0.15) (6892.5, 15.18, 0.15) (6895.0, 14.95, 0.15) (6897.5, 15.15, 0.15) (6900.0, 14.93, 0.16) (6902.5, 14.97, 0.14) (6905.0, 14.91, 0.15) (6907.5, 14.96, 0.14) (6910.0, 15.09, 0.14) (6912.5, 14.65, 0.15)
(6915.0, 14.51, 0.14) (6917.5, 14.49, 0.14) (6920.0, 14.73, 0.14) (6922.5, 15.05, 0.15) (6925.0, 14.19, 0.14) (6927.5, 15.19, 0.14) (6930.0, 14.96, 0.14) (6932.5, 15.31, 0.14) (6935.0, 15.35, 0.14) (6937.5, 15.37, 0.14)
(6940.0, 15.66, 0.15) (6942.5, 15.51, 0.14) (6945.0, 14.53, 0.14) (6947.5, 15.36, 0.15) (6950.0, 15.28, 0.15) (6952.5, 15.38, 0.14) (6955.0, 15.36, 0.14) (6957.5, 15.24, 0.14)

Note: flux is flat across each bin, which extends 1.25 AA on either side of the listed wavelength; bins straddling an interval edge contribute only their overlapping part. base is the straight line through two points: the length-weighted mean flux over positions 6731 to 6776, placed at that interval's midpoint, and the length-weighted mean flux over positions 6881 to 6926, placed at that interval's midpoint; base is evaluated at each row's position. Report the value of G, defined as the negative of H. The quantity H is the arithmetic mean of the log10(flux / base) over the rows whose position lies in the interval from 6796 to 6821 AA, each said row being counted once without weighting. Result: 0.002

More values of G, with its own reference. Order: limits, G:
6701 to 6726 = 0.002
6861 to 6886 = 0.004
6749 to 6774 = 0.001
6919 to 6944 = -0.014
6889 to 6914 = -0.005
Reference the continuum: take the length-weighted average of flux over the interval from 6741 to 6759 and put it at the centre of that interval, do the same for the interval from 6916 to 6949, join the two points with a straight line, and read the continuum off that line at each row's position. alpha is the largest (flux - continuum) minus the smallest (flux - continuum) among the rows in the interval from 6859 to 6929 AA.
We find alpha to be 1.37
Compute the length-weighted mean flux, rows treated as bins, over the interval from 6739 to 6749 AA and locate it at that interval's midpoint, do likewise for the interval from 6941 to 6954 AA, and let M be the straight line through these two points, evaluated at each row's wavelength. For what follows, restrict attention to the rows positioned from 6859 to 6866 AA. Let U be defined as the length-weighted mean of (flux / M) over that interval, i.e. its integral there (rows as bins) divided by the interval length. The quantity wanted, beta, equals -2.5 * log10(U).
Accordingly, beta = 0.03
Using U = 0.97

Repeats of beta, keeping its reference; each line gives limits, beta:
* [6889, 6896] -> 0.02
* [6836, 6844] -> 0.05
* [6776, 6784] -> 0.00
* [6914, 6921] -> 0.05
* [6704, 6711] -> -0.02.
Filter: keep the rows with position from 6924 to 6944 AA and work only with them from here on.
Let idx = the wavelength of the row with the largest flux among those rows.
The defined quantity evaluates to 6940.0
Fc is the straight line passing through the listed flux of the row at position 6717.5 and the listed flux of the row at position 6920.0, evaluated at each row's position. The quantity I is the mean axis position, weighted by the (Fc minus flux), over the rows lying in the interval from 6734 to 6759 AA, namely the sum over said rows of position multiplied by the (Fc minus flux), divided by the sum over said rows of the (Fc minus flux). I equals 6745.9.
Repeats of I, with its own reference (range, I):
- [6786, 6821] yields 6802.6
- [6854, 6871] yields 6868.7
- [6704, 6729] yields 6715.9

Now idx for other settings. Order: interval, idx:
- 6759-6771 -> 6760.0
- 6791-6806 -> 6805.0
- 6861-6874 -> 6865.0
